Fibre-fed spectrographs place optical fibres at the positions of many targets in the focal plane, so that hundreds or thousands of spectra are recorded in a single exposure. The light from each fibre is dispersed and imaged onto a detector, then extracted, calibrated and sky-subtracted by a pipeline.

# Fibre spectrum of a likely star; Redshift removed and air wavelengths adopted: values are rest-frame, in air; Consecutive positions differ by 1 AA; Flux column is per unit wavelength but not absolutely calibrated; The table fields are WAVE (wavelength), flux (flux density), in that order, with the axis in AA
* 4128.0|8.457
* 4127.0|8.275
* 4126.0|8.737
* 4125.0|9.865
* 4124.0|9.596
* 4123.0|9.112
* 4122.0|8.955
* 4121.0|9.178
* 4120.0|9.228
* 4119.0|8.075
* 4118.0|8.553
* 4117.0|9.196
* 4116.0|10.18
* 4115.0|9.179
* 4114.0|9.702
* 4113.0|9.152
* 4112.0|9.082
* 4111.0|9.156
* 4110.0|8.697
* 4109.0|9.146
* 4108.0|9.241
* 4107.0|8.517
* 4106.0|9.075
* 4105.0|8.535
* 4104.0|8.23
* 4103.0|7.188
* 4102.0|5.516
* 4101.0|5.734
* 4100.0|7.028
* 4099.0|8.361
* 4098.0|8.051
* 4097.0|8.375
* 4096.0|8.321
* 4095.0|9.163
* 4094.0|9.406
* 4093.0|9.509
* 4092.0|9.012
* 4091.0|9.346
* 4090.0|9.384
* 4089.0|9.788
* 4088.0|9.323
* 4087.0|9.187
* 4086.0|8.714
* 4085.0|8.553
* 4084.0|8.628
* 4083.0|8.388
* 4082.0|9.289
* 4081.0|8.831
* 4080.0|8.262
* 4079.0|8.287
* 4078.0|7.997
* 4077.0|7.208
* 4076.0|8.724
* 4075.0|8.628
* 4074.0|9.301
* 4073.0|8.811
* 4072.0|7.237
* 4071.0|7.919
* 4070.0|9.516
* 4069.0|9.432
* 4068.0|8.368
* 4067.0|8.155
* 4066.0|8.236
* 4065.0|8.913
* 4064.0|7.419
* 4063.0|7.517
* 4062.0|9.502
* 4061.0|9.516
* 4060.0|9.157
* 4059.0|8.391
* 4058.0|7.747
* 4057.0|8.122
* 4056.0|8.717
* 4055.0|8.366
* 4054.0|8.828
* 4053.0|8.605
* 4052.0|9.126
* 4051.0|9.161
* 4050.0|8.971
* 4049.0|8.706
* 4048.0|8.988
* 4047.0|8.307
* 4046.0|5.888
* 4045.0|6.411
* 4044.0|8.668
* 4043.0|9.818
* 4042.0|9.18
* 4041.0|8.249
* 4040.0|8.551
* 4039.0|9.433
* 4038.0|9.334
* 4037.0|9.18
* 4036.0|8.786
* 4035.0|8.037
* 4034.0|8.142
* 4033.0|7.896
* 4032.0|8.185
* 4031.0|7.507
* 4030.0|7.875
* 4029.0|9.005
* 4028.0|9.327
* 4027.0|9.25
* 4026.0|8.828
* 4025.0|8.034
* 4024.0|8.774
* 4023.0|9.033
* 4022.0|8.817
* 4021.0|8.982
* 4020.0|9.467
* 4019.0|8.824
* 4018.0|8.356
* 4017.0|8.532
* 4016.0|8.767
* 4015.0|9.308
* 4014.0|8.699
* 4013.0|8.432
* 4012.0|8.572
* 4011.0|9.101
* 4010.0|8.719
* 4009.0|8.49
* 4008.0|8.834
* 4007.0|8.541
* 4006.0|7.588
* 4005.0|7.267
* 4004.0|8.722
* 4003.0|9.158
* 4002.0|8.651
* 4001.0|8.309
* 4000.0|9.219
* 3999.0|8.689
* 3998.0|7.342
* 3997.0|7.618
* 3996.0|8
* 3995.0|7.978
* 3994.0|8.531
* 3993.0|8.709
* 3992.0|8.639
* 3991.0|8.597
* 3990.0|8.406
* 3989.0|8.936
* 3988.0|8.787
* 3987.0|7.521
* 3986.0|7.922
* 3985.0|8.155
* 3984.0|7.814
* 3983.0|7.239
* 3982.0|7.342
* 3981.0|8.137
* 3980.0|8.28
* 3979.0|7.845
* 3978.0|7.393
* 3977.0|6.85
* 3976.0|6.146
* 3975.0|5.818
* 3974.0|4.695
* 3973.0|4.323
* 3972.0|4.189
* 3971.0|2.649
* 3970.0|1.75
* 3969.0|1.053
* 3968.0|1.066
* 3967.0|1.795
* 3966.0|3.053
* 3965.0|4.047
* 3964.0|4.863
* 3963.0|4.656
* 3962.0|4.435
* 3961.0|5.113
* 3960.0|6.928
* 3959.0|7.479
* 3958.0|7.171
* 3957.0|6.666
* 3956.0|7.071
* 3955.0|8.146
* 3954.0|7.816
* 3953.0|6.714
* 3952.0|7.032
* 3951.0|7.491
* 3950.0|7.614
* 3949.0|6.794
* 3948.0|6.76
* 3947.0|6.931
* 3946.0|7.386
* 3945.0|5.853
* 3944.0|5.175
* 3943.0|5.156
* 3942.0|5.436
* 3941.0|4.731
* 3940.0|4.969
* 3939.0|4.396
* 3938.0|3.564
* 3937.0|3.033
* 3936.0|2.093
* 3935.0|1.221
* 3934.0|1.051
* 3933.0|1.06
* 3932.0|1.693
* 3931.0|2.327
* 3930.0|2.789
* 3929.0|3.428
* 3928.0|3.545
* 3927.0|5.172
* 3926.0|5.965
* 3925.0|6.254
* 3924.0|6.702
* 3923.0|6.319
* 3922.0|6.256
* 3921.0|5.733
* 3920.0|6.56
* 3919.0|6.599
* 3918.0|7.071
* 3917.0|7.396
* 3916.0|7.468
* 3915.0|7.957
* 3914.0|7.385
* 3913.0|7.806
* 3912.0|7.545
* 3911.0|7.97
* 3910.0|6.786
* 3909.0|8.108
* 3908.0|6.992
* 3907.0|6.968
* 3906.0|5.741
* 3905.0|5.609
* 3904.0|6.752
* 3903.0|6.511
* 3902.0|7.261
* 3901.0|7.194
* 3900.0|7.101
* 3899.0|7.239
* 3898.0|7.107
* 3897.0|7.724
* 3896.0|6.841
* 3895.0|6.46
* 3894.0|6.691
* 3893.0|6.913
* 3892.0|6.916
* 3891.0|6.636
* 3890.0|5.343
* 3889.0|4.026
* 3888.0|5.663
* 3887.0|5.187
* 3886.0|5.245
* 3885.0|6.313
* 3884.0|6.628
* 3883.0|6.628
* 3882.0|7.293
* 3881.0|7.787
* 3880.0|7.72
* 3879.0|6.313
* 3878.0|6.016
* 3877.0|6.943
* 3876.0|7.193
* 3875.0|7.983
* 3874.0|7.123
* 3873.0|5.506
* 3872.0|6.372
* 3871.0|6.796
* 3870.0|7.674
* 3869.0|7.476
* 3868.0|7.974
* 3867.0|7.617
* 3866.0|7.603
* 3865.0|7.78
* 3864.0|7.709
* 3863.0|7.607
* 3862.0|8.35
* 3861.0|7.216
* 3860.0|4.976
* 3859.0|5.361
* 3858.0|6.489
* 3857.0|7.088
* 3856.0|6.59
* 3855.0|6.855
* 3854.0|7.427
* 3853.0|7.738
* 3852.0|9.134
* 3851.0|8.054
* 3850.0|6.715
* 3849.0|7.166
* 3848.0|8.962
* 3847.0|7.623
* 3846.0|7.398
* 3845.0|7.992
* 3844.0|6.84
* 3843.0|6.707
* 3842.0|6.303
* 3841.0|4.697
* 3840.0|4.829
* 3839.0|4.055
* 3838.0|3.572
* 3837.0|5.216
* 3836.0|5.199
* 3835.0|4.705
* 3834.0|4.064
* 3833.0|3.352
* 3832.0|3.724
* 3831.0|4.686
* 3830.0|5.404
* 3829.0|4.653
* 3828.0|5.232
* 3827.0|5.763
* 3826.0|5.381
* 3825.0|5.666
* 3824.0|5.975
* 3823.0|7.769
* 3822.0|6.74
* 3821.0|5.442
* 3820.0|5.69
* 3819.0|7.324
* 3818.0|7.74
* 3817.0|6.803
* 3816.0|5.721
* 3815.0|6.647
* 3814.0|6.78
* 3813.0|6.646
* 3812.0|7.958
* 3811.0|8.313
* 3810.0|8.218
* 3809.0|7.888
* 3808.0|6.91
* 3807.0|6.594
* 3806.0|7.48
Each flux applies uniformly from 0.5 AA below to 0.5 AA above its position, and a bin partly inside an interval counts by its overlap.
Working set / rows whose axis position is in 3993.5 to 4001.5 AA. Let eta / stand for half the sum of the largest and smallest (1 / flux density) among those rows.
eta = 0.122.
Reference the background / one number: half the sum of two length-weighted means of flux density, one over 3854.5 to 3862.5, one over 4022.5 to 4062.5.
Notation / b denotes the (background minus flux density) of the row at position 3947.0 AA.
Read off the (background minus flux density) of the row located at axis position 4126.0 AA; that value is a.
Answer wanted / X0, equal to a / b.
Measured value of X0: -1.7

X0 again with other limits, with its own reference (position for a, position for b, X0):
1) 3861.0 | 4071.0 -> -1.2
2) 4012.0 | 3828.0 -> -0.4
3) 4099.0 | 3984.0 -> 3.6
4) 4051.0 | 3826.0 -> -0.7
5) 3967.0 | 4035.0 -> -13.4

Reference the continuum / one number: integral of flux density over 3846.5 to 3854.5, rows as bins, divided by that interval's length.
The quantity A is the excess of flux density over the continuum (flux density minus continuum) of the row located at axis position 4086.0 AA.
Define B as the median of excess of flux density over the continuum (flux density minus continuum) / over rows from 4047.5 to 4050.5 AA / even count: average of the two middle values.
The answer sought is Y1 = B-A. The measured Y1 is 0.26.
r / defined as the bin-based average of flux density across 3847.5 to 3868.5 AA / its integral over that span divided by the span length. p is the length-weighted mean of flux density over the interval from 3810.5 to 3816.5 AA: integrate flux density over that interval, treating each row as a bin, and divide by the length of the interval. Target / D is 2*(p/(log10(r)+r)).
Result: 1.7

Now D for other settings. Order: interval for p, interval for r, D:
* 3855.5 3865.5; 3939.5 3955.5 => 1.9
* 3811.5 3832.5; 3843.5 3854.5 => 1.4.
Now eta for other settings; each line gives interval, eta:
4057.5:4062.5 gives 0.117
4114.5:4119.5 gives 0.111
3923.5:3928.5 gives 0.216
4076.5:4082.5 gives 0.123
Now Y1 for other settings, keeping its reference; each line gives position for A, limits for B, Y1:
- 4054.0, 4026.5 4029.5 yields 0.42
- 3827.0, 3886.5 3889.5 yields -0.58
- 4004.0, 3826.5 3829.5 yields -3.49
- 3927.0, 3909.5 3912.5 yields 2.37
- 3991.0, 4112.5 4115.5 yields 0.58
